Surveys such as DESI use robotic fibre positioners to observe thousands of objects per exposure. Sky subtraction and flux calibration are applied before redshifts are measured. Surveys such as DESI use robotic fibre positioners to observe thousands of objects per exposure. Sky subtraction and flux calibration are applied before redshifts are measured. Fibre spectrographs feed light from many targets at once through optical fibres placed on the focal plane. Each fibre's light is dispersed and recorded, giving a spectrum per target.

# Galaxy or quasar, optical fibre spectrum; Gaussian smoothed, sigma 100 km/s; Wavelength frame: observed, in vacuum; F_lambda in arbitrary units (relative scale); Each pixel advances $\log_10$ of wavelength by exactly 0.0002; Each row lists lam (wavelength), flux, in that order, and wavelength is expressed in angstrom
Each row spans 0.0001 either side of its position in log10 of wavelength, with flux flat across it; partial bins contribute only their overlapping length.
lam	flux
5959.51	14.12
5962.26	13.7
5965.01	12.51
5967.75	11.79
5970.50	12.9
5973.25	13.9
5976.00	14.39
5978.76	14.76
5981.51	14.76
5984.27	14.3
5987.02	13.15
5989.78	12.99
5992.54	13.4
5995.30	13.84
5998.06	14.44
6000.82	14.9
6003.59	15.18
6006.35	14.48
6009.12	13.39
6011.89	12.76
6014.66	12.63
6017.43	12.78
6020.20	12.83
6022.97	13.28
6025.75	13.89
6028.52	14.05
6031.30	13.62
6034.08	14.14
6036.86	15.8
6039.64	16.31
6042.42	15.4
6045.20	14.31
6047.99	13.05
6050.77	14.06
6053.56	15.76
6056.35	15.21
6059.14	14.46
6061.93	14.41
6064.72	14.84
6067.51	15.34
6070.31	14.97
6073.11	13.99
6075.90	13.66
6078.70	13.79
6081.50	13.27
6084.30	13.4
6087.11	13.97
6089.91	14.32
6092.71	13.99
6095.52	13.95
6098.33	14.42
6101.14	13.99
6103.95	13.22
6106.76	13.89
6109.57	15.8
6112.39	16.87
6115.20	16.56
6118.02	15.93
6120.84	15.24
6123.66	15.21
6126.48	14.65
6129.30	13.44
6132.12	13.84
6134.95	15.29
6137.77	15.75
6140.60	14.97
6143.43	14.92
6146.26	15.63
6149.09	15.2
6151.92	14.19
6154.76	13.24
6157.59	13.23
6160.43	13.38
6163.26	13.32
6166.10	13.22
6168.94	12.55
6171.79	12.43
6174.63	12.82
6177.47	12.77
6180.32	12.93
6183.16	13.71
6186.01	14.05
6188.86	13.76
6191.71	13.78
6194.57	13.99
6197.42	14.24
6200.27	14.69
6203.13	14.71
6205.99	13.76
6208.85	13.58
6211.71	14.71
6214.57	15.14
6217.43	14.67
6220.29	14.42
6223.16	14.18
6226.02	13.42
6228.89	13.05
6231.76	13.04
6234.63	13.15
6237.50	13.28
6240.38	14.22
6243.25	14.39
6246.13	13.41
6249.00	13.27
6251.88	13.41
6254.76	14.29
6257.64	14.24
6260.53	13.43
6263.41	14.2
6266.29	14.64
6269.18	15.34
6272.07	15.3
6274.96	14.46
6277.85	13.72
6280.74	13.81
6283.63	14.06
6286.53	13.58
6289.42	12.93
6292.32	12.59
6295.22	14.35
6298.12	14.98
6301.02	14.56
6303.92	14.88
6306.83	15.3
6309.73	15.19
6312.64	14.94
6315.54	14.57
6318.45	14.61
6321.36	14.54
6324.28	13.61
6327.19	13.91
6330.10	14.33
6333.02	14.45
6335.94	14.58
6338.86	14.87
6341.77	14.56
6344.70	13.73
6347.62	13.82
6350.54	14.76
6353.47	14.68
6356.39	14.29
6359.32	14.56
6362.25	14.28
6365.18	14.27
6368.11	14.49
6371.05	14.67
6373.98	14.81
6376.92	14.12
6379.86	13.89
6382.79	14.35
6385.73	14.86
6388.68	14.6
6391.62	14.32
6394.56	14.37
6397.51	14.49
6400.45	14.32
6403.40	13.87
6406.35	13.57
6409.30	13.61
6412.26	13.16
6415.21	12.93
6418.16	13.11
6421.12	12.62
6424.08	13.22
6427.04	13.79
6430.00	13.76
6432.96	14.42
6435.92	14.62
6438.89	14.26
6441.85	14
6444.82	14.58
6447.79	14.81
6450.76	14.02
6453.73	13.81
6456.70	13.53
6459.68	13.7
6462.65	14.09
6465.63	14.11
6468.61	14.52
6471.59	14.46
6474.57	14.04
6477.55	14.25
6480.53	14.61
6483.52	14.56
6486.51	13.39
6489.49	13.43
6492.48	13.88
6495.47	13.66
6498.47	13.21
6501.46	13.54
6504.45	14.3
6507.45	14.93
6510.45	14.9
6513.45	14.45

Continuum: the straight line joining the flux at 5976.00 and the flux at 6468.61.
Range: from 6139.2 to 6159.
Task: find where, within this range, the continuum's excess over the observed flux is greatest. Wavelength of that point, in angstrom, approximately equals 6157.59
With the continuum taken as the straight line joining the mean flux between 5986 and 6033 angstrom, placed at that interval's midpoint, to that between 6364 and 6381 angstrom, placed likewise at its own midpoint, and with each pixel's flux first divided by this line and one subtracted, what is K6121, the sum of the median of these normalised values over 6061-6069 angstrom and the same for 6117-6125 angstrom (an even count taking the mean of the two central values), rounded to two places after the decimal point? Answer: 0.18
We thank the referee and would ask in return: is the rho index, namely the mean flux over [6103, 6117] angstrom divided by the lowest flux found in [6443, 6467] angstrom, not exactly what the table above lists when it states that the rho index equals 1.13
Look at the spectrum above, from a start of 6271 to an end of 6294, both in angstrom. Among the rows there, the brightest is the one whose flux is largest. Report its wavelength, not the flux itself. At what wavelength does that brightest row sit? 6272.07 angstrom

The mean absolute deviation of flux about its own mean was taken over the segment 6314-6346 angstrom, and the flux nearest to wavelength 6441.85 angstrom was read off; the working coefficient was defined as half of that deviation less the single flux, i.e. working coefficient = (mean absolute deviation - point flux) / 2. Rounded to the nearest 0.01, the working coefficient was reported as -6.84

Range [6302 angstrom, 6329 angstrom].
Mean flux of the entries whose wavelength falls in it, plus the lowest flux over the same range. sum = 28.2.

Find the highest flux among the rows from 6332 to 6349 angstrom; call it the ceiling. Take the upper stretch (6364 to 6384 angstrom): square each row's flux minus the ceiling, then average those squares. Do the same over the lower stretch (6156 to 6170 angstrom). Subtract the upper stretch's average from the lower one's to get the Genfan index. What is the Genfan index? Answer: 2.7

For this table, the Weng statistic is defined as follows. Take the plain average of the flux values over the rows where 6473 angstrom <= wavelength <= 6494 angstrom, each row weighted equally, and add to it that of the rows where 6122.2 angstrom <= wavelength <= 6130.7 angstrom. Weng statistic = 28.5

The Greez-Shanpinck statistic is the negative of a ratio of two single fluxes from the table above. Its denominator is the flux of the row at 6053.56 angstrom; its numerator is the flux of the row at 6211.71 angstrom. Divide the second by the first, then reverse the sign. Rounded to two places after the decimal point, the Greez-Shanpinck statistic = -0.93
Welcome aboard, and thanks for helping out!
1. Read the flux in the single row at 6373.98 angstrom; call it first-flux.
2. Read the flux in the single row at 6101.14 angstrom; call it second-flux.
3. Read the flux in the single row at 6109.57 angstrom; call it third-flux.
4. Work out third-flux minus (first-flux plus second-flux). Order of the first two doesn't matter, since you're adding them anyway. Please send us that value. -13.0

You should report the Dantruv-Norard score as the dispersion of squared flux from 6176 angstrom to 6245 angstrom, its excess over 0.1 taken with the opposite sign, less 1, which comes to -19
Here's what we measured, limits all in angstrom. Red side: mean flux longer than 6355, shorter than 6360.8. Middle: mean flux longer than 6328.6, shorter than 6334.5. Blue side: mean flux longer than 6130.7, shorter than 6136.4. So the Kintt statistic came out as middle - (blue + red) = -14.6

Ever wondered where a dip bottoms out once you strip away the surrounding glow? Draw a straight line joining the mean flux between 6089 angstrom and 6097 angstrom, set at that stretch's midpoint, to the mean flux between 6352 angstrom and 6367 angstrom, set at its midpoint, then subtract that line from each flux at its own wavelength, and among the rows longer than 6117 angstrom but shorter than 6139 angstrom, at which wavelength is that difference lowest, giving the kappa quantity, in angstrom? 6129.30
